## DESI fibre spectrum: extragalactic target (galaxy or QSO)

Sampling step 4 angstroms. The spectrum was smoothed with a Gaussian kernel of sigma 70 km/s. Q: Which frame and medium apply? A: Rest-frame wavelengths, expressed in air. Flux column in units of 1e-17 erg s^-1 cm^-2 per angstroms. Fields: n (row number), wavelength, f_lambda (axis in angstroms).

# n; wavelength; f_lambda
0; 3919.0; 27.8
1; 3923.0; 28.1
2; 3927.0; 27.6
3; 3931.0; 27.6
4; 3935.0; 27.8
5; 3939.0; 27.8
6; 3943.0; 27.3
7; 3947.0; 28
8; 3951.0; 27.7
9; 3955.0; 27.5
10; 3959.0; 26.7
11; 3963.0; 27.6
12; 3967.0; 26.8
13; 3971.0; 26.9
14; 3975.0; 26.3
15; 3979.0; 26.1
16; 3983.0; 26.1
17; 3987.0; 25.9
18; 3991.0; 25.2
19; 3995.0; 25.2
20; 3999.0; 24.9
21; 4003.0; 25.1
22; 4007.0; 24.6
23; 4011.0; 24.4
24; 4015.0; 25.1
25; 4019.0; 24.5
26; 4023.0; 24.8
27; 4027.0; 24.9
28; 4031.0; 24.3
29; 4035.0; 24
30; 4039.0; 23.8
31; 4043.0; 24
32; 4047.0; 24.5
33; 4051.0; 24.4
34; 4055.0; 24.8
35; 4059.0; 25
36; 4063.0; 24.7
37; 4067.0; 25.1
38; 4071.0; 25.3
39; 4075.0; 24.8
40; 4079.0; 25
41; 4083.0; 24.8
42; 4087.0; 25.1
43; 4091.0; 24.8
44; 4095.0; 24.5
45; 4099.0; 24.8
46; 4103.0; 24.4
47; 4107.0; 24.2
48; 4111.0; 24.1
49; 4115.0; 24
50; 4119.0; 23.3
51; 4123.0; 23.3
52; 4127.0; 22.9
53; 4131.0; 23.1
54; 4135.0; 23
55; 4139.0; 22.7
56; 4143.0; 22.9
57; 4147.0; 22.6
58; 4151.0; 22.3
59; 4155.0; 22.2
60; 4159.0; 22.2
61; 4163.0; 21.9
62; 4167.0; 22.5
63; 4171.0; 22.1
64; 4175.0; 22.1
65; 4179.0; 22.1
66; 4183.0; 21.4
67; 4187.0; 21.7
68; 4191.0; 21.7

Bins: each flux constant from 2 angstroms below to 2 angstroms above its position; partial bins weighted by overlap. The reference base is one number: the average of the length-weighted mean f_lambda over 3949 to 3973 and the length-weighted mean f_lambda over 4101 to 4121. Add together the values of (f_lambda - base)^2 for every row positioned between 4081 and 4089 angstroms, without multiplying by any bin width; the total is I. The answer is 0.9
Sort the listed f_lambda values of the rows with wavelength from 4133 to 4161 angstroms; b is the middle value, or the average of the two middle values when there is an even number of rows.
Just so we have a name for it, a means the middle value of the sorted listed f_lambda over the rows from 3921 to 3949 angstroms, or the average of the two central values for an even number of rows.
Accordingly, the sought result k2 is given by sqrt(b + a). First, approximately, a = 27.8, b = 22.6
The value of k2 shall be 7.10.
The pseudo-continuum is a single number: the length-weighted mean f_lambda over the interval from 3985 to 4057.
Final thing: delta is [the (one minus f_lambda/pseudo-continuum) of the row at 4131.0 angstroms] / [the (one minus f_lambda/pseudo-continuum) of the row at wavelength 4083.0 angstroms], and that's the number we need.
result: -14.3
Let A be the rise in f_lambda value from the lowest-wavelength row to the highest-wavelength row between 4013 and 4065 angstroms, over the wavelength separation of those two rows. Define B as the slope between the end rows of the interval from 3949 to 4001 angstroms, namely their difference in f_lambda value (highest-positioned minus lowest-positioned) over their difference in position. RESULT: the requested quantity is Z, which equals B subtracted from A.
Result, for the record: 0.050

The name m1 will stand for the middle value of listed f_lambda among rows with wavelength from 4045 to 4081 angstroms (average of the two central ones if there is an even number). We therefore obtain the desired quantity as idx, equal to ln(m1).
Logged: 3.21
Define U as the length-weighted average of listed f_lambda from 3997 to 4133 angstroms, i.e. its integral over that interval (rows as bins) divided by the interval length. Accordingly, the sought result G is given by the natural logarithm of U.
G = 3.20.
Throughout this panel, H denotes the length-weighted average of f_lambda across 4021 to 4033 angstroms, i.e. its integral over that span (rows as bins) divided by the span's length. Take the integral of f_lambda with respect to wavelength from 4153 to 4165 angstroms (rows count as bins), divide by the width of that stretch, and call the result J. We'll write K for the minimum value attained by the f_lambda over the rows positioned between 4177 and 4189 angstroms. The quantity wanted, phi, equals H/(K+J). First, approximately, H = 24.7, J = 22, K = 21.4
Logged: 0.57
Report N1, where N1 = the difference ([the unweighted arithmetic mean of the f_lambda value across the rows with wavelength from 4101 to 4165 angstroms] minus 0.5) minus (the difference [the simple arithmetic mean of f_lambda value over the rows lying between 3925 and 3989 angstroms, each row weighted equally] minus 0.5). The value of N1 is -4.0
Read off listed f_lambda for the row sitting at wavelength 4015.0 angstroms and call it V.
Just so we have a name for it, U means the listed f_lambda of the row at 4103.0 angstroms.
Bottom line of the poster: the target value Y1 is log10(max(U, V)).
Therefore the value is 1.40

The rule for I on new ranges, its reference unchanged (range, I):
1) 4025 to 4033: 2.2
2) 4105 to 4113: 4.2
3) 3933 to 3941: 9.7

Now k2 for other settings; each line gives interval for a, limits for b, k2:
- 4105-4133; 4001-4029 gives 6.94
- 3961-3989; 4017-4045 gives 7.11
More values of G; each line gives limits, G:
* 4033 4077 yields 3.20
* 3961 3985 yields 3.28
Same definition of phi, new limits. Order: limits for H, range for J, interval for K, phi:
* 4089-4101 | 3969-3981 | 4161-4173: 0.51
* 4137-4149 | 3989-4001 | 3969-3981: 0.44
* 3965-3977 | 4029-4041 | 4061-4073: 0.55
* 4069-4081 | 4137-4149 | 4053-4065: 0.53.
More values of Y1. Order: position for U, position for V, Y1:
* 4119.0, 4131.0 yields 1.37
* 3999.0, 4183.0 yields 1.40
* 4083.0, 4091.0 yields 1.39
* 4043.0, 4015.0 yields 1.40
